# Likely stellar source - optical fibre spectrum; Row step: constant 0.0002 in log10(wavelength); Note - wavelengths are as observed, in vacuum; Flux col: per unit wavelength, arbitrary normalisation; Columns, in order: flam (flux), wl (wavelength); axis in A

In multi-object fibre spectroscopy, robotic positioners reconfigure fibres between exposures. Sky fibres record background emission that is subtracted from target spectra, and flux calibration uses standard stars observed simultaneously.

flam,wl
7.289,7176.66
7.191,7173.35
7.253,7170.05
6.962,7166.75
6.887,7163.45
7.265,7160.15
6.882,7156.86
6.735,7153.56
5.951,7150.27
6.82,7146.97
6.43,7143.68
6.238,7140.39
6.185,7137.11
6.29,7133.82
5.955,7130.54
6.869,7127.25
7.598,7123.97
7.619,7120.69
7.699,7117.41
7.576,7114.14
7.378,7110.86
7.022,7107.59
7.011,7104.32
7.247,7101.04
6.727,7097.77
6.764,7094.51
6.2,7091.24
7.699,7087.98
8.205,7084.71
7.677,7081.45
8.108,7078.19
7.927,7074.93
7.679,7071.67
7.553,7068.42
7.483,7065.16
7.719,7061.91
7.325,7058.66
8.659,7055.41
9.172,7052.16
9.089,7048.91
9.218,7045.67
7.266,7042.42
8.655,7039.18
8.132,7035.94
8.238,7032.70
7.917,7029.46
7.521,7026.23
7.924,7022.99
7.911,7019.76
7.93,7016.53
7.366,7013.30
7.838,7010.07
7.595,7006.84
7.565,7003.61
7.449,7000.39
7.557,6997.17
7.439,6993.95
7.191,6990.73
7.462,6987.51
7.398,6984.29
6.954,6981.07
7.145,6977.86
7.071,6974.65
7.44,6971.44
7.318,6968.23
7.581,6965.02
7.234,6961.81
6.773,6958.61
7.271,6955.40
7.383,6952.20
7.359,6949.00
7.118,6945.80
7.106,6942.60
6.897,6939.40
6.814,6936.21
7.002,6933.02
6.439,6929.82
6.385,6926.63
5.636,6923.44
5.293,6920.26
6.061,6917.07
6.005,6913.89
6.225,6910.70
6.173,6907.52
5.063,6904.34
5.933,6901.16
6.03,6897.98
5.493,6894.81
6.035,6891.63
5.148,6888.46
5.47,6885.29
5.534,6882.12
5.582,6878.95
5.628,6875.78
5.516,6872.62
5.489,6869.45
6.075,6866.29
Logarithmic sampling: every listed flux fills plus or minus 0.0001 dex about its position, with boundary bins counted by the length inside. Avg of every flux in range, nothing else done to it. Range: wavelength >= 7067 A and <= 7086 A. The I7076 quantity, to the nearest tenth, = 7.9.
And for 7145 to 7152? 6.4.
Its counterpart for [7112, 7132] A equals 7.2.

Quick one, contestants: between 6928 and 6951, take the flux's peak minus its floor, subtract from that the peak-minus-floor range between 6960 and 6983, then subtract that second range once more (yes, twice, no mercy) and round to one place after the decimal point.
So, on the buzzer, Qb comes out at -0.3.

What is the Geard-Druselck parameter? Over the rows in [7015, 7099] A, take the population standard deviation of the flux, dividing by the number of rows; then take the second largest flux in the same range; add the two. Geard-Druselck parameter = 9.9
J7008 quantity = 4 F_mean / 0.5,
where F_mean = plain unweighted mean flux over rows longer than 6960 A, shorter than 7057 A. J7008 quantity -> 62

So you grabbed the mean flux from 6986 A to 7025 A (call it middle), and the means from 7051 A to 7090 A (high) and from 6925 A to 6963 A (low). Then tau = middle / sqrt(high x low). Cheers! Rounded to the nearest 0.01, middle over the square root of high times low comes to 1.02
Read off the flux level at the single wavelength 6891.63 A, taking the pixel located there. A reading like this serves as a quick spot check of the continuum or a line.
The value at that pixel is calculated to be 6.035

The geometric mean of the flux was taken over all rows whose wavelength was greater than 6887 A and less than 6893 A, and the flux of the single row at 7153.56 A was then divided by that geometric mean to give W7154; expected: 1.21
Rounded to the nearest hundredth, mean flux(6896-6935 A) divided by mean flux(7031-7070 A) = 0.73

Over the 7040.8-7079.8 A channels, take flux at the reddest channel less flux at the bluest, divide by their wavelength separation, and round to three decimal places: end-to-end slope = 0.024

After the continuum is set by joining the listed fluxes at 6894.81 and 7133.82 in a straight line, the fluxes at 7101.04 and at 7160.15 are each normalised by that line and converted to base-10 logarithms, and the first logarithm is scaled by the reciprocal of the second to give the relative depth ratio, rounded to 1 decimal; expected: 1.2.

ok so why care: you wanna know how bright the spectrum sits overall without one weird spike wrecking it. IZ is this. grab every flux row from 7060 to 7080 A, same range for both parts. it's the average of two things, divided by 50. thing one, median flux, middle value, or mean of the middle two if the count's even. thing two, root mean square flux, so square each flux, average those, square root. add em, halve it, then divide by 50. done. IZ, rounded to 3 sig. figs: 0.154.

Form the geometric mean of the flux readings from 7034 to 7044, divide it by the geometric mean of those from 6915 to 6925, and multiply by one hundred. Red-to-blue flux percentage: 141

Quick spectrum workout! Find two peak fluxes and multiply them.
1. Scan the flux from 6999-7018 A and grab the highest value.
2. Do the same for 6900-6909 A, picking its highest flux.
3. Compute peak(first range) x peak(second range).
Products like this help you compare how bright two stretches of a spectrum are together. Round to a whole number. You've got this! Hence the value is 49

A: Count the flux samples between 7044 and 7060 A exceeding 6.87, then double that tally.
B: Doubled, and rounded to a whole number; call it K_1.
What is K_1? 10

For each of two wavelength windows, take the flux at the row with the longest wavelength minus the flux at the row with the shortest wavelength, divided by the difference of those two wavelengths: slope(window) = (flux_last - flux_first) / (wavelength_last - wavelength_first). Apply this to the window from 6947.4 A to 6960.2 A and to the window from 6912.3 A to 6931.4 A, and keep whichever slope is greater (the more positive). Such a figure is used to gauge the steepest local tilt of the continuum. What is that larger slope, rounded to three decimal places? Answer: 0.027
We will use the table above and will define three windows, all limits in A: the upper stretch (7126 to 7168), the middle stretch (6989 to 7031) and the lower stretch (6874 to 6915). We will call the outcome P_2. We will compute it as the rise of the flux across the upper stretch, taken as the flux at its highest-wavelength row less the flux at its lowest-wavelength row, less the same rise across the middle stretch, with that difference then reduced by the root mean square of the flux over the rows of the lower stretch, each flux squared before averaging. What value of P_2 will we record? -6.4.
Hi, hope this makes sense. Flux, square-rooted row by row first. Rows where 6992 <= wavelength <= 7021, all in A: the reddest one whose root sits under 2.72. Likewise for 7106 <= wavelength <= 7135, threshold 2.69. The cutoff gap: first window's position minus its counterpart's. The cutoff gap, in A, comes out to -120.5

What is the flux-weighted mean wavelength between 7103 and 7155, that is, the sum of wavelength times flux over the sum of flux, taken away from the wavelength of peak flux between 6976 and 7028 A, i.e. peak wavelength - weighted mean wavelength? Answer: -111.5 A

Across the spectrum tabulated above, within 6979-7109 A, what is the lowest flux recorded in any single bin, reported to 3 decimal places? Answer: 6.200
